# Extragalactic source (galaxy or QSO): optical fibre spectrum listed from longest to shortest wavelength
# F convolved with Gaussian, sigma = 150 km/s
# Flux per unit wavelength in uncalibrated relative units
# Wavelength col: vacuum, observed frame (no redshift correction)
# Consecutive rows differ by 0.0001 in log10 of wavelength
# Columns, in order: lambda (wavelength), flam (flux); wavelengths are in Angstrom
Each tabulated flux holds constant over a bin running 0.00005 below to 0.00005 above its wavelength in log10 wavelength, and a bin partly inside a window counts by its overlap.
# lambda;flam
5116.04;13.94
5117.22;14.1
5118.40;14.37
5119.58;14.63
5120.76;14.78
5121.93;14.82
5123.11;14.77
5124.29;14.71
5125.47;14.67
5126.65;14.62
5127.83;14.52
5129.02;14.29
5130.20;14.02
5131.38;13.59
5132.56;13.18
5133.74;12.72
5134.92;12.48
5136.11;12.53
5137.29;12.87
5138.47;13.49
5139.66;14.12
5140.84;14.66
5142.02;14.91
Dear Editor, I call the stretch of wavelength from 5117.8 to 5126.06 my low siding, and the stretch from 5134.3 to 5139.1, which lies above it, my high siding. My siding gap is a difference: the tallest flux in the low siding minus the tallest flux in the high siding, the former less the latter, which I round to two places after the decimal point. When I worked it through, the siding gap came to 1.33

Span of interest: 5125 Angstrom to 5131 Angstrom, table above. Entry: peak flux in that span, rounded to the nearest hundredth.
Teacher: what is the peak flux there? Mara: 14.67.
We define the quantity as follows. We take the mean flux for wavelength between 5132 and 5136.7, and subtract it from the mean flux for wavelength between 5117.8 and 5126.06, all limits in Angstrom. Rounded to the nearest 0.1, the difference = 2.0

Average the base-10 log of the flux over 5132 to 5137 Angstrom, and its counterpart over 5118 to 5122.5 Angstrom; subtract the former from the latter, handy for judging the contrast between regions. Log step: 0.06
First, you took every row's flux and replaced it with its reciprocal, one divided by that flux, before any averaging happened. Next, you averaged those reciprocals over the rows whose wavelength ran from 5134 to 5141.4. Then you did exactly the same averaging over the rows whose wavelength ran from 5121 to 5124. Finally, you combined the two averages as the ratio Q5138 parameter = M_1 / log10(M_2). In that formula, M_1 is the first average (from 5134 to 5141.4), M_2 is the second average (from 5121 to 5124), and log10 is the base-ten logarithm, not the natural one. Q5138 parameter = -0.064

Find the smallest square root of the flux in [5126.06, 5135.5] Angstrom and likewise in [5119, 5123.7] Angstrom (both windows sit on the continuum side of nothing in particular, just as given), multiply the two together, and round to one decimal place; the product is 13.5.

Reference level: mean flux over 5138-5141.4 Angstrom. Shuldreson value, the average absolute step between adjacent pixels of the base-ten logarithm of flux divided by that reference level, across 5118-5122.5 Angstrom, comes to 0.0045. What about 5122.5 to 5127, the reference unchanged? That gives 0.0015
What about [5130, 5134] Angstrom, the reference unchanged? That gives 0.0141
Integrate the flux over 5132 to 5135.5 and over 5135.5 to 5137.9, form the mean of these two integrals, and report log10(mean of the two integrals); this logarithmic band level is 1.6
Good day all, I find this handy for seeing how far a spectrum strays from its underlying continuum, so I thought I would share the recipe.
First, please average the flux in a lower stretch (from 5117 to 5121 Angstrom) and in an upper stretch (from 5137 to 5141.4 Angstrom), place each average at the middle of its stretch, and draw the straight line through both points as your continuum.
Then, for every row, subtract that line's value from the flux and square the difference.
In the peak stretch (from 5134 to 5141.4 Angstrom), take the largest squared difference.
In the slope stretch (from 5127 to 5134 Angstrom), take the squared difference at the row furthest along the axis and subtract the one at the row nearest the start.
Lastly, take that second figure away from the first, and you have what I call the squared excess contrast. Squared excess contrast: 0.7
